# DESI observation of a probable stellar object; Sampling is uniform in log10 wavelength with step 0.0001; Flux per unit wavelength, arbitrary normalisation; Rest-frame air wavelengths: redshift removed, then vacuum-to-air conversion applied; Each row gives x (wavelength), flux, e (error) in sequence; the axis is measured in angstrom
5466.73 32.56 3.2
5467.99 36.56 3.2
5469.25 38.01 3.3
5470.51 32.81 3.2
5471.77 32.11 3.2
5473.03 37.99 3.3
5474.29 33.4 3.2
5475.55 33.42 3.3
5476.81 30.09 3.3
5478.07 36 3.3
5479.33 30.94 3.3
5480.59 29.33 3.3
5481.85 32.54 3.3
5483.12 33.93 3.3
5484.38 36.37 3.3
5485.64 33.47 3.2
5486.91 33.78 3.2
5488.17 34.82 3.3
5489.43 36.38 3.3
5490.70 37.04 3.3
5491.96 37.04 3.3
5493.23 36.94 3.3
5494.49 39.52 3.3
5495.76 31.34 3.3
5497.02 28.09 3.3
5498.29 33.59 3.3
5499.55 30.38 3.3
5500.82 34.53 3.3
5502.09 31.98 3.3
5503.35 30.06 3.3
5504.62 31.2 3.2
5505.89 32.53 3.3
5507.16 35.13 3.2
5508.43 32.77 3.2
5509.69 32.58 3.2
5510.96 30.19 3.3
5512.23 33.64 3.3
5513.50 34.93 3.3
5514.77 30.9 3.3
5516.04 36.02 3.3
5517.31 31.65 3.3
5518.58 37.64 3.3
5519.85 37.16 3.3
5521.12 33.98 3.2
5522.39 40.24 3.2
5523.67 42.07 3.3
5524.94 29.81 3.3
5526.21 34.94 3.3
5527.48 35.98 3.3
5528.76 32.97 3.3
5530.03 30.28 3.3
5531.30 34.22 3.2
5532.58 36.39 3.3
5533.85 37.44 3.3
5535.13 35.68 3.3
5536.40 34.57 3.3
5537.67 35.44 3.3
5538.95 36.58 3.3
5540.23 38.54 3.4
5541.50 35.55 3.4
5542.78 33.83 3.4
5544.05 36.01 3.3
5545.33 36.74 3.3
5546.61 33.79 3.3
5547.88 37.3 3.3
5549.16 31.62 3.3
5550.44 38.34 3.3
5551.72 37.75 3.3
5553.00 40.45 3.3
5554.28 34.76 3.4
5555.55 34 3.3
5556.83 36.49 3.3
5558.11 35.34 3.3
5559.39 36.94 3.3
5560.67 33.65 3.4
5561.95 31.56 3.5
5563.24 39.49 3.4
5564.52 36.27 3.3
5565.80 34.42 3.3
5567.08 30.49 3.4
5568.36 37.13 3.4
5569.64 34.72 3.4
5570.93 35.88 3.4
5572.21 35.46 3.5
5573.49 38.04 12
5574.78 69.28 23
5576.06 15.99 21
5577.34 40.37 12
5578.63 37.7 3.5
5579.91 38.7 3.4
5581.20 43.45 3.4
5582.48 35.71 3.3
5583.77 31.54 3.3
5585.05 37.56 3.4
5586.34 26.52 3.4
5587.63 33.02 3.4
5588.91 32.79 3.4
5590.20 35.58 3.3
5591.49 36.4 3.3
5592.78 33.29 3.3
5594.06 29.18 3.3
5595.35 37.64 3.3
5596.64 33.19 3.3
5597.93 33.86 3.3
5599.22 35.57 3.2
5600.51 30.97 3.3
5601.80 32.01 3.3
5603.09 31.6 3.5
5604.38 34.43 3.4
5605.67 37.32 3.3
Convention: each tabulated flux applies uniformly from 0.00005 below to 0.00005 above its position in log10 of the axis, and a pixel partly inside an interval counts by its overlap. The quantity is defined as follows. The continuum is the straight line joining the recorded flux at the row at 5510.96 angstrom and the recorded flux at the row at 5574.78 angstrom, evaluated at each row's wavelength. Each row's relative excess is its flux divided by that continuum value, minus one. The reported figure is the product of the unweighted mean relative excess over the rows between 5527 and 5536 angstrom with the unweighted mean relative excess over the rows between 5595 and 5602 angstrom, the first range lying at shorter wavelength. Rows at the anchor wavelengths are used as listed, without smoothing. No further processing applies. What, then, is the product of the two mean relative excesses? 0.11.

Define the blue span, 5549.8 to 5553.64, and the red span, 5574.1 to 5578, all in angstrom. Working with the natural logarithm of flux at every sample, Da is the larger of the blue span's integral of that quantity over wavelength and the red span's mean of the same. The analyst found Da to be 14.0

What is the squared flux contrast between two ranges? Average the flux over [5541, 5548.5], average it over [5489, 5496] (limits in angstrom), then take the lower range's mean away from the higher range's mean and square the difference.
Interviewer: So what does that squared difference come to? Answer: 1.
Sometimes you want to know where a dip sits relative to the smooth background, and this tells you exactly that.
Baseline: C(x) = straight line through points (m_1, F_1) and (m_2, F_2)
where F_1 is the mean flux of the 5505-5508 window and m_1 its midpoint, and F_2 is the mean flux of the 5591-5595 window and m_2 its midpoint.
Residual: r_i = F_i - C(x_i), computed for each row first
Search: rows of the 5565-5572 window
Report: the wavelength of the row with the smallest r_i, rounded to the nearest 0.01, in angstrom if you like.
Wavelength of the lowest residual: 5567.08 angstrom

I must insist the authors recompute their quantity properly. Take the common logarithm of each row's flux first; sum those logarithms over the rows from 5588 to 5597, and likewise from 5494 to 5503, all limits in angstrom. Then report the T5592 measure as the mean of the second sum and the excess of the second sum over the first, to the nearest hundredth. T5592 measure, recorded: 5.24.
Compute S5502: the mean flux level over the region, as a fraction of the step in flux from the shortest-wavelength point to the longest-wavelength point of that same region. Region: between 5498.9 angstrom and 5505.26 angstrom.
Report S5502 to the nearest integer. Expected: 39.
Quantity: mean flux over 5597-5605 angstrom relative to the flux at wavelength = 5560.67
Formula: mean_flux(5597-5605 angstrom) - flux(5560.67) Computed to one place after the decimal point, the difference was -0.6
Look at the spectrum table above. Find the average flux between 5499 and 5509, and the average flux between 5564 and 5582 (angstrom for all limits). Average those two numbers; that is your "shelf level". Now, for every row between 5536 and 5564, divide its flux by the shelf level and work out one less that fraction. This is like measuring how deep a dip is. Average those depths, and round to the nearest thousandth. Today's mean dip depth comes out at -0.024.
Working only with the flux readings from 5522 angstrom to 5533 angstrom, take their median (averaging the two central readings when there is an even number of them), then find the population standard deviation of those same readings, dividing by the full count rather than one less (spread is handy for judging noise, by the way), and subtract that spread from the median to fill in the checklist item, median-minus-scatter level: 31.1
